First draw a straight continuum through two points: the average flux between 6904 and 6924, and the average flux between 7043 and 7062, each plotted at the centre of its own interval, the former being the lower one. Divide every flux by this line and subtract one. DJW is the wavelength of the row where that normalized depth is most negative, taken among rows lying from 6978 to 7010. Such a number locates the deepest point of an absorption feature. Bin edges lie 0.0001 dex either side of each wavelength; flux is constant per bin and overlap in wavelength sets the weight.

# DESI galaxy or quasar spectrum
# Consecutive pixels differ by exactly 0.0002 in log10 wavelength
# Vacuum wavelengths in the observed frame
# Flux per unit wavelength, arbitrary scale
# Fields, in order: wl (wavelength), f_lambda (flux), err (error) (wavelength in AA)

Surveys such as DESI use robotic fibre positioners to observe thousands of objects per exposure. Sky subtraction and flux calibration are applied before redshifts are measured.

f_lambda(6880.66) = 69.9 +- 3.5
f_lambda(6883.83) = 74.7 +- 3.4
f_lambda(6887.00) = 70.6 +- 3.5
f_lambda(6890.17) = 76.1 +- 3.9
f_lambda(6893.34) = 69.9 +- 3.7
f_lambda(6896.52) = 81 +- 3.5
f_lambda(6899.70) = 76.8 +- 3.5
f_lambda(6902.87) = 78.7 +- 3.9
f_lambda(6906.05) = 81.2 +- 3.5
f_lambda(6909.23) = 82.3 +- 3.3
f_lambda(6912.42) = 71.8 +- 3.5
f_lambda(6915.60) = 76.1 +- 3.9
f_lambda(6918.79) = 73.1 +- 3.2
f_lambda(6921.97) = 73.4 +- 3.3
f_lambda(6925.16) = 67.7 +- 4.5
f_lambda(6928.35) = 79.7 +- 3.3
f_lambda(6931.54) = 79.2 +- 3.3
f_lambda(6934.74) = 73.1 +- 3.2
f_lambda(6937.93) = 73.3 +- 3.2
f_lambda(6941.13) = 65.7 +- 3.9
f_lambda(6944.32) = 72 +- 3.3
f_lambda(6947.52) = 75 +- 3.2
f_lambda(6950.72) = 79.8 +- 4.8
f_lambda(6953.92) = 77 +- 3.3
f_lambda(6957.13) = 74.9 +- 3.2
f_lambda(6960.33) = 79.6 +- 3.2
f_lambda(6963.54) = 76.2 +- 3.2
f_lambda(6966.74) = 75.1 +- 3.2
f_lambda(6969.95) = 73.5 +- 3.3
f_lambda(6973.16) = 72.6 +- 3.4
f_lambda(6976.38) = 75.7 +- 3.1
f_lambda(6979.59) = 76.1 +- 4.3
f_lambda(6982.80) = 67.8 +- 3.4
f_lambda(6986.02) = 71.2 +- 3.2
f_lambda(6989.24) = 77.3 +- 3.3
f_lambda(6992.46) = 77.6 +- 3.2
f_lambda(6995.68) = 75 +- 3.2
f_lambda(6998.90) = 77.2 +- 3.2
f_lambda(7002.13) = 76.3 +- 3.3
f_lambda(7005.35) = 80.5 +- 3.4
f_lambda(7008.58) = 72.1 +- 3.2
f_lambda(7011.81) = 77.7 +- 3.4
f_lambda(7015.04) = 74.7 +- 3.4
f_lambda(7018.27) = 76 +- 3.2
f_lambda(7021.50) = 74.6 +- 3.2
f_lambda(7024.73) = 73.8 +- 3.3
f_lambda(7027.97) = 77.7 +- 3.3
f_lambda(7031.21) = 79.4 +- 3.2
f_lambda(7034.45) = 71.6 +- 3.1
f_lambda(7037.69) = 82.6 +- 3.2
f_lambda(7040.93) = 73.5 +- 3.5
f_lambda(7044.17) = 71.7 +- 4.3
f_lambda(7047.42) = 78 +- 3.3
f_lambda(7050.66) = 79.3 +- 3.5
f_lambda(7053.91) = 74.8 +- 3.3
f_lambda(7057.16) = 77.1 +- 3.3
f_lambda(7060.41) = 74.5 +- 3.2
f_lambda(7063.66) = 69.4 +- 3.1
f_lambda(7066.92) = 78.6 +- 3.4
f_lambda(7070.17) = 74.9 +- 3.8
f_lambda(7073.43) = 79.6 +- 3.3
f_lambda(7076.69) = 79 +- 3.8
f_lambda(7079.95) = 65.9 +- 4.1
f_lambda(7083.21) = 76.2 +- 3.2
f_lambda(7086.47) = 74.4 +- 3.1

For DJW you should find 6982.80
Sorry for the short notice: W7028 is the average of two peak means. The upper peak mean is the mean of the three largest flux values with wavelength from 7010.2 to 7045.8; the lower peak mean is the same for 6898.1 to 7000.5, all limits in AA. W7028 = 80.5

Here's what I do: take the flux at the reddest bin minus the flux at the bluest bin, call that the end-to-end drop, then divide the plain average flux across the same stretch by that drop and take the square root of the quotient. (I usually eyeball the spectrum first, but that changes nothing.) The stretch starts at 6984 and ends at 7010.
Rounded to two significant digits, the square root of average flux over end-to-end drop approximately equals 9.2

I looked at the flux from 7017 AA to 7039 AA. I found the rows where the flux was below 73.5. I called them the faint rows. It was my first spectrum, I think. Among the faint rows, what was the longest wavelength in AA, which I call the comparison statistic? 7034.45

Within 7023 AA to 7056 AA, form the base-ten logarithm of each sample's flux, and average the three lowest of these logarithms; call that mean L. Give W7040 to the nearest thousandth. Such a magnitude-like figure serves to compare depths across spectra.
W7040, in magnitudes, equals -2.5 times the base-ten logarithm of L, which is -0.673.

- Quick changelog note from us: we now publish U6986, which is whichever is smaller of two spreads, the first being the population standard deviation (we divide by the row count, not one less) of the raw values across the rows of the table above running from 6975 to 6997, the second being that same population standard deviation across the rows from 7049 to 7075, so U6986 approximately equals 3.2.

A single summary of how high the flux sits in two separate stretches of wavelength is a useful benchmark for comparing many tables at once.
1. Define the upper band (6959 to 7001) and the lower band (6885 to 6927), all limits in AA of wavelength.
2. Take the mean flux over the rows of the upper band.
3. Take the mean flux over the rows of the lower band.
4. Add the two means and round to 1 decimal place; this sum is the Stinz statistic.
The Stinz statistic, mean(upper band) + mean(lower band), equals 150.3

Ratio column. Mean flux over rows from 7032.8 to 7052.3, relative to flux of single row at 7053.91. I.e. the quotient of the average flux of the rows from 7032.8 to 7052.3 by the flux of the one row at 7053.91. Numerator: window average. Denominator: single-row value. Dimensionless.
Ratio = 1.02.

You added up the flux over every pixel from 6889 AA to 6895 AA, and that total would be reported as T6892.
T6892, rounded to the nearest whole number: 146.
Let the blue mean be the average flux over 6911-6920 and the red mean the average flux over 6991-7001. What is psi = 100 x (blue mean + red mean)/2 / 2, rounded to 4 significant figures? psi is 3757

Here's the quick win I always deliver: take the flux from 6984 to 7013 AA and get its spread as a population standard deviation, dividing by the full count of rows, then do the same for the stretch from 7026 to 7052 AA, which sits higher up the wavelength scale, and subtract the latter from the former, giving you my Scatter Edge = -1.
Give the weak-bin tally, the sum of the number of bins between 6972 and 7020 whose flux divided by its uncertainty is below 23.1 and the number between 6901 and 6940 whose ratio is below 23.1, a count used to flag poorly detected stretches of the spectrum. 15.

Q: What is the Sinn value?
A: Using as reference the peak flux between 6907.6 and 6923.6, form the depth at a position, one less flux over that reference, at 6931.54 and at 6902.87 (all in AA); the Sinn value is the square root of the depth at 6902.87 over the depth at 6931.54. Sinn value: 1.1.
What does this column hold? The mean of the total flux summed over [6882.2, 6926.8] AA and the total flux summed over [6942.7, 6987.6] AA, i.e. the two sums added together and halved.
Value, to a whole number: 1050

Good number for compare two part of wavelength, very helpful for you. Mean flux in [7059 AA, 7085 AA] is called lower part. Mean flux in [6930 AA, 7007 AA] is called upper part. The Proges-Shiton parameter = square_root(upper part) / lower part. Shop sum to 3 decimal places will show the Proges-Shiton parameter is 0.116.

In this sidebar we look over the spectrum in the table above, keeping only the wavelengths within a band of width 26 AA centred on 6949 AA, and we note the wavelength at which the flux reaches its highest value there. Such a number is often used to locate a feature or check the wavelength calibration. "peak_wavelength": 6950.72 AA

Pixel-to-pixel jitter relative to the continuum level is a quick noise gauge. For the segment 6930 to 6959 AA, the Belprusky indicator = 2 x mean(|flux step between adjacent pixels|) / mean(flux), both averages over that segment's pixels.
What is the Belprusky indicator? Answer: 0.11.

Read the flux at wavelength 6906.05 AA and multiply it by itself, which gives 6593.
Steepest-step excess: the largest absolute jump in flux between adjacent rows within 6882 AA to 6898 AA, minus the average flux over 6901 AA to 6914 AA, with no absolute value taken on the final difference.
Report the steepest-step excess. -67.4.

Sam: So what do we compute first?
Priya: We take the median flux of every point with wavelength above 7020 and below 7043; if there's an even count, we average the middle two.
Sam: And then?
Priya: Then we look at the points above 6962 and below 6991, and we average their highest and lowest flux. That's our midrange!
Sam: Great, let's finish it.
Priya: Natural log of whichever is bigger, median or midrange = 4.31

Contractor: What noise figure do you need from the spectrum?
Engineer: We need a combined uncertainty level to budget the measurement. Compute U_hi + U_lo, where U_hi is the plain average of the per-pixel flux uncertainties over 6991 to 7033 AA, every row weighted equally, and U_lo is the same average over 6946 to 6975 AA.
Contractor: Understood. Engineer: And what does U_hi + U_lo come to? 6.69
